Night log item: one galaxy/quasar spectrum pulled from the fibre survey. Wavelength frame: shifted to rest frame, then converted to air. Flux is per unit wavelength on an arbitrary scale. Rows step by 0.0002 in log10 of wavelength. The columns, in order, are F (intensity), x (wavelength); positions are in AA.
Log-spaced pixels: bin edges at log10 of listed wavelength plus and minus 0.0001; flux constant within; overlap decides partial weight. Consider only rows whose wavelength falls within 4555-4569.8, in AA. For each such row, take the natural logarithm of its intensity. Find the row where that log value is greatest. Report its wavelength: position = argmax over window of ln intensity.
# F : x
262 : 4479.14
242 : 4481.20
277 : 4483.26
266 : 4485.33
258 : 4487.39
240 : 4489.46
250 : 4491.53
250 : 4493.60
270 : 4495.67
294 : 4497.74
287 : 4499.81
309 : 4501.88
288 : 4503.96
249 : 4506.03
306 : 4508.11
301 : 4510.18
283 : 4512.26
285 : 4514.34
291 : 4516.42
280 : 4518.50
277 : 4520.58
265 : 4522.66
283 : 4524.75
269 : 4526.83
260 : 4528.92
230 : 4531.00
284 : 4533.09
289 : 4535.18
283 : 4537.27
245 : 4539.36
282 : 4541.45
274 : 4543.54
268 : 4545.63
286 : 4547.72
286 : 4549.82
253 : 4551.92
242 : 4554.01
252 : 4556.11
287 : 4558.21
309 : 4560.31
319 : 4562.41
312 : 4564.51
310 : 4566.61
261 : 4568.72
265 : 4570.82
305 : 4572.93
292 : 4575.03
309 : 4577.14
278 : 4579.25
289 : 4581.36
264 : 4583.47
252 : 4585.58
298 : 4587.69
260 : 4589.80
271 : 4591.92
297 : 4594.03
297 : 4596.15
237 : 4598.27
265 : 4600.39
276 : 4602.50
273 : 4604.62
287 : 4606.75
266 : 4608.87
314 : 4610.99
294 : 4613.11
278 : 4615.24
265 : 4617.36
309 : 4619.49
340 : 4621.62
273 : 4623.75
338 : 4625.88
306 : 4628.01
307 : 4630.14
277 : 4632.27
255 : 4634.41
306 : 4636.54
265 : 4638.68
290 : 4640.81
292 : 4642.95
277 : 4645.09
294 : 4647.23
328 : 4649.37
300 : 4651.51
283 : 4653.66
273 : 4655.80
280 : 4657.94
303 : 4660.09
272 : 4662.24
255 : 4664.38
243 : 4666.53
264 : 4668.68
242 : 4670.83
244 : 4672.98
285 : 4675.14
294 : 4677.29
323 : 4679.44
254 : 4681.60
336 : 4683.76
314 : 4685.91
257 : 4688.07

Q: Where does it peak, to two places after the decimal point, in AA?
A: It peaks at 4562.41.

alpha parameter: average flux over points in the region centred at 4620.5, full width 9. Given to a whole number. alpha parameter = 297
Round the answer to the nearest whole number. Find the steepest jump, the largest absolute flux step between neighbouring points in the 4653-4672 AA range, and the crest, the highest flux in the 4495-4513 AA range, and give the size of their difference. 278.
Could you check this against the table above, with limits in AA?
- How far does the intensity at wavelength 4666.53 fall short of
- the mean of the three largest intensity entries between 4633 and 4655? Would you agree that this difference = 68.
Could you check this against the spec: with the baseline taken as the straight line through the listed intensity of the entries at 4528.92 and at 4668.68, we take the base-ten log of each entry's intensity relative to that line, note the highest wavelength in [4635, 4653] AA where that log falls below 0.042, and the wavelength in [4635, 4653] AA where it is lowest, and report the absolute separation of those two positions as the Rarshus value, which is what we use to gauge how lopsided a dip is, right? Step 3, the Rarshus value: 6.4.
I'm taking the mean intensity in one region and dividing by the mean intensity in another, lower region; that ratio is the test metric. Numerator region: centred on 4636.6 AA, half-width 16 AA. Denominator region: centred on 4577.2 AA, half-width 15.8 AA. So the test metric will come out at 1.04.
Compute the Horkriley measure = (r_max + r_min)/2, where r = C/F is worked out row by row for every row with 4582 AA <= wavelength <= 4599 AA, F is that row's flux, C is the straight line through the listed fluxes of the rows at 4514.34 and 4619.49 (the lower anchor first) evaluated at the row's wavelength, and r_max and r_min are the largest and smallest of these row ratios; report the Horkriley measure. 1.15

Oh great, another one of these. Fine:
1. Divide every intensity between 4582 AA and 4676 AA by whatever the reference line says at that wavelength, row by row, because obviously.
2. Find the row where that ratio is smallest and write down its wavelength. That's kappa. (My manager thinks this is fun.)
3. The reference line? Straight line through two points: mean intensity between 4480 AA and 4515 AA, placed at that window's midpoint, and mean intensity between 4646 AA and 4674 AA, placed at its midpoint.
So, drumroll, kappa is 4598.27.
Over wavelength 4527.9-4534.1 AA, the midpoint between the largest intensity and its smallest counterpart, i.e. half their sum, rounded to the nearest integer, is 257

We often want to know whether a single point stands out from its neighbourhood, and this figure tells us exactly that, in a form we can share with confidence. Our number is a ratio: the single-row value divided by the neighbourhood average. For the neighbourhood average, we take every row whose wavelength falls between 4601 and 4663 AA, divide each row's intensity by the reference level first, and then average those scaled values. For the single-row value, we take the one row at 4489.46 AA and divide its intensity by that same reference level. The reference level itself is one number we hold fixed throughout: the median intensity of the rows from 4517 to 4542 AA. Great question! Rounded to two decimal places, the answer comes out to 0.83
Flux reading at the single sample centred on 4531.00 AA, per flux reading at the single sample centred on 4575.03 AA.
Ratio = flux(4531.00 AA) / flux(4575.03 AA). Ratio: 0.79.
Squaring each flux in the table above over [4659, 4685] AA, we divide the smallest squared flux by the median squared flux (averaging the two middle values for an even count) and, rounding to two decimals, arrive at 0.82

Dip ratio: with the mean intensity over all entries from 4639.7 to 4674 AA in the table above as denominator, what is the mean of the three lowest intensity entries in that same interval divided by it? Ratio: 0.88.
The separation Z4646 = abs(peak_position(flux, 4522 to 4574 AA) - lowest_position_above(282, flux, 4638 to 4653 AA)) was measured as 78.4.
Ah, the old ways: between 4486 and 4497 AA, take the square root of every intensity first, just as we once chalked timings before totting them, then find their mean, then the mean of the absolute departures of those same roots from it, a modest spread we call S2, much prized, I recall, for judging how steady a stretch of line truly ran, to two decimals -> 0.26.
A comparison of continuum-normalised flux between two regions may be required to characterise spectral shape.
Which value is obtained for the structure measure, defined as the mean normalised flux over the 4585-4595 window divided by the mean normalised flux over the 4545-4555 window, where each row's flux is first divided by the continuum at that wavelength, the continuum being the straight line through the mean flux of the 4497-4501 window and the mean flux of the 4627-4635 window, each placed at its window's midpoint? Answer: 1.04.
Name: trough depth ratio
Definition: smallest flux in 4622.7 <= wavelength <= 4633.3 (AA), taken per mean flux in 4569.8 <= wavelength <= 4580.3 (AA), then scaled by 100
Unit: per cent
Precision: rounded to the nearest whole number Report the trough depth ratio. 94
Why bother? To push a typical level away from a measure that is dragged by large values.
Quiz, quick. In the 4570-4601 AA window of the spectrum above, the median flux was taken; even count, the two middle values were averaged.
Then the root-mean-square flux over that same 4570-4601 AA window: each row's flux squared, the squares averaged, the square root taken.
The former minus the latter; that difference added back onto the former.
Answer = 277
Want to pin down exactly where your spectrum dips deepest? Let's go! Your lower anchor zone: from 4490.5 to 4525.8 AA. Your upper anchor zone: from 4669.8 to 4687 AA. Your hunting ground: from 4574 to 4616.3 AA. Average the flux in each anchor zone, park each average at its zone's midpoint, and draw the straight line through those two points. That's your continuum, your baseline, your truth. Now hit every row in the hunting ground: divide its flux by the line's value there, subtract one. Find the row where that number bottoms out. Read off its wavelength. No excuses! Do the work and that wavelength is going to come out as 4598.27 AA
